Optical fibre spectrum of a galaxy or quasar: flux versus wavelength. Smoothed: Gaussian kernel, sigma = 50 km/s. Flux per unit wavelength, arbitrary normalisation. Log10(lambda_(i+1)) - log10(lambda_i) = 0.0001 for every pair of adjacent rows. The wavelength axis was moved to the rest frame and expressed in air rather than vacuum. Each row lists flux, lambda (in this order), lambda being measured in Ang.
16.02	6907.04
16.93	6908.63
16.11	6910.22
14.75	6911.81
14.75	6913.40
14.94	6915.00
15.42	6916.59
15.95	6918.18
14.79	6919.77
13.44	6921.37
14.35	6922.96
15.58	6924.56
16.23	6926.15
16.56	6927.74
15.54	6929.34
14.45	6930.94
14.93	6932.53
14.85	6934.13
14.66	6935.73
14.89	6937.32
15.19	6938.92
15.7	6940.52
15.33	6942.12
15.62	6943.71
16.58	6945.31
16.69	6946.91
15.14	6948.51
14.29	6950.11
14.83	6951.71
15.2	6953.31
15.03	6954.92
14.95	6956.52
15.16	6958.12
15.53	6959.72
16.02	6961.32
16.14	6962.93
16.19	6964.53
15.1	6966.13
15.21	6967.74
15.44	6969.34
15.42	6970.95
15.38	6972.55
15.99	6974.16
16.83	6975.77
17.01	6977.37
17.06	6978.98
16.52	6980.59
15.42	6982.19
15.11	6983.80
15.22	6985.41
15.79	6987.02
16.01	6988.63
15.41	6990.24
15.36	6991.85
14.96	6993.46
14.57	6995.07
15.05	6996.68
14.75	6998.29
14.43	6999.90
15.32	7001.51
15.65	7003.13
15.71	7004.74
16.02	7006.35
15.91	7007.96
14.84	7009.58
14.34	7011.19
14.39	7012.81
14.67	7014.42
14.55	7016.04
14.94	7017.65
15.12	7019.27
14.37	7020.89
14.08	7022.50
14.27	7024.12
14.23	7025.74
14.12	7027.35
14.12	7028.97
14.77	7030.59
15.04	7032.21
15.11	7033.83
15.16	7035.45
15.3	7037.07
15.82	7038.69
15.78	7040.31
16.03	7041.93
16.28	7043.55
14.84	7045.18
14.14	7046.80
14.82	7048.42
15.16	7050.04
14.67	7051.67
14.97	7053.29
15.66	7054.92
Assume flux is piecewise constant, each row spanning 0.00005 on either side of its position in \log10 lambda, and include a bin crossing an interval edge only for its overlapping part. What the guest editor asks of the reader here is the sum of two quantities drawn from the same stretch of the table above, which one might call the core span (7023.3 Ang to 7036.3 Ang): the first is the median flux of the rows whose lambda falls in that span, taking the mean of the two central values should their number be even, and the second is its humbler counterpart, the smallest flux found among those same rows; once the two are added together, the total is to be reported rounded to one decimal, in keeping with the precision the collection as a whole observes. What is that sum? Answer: 28.6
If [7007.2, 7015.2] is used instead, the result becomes 29.0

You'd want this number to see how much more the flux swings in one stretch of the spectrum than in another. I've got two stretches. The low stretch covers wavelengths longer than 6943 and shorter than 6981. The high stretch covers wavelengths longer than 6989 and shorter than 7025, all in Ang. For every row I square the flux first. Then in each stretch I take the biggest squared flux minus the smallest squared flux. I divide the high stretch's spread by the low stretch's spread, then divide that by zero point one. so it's 6.7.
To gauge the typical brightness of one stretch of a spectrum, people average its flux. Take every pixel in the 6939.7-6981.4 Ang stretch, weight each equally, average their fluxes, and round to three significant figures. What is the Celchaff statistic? 15.7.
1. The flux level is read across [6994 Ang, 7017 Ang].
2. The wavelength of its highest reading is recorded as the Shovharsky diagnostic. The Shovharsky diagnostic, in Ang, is 7006.35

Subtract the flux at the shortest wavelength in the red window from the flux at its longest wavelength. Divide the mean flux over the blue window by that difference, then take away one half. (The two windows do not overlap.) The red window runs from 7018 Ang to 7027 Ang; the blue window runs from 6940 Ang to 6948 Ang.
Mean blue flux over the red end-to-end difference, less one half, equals -18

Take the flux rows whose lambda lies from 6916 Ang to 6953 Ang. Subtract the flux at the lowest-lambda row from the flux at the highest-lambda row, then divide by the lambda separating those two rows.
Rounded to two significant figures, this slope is -0.017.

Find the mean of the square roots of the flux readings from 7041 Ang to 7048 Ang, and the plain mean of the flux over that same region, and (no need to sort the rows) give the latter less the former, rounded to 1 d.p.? 11.4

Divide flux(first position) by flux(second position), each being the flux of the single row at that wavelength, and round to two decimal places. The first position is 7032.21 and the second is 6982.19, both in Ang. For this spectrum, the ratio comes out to 0.98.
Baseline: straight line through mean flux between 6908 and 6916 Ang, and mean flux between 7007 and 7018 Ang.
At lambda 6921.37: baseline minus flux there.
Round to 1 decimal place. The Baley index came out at 2.0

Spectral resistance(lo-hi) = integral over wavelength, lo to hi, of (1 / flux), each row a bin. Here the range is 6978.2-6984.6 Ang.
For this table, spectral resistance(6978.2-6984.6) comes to 0.40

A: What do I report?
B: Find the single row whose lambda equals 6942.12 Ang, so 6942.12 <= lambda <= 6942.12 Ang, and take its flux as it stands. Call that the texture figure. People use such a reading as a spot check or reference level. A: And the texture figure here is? 15.33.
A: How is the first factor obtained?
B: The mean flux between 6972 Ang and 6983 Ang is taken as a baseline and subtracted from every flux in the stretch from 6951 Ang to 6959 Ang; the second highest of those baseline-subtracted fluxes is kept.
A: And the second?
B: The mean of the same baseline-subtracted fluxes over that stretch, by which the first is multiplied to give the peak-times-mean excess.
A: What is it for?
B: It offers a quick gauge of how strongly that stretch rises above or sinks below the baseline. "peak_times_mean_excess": 1.5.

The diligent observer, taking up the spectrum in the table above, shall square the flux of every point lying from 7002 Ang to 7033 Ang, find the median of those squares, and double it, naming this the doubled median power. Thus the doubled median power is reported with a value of 430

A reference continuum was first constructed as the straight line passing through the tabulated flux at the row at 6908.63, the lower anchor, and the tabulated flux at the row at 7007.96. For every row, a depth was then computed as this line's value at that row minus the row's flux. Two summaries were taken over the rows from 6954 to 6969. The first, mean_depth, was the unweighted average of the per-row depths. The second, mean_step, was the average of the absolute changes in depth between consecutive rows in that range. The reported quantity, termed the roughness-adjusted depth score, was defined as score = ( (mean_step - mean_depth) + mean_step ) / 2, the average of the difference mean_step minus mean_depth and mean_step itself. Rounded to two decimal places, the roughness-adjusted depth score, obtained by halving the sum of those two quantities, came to -0.13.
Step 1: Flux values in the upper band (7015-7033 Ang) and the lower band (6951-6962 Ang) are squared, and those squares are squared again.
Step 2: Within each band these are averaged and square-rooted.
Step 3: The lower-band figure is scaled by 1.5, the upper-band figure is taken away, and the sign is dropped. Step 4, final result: 138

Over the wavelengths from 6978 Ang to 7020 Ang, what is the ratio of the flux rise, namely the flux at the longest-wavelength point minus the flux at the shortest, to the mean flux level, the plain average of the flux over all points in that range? -0.13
